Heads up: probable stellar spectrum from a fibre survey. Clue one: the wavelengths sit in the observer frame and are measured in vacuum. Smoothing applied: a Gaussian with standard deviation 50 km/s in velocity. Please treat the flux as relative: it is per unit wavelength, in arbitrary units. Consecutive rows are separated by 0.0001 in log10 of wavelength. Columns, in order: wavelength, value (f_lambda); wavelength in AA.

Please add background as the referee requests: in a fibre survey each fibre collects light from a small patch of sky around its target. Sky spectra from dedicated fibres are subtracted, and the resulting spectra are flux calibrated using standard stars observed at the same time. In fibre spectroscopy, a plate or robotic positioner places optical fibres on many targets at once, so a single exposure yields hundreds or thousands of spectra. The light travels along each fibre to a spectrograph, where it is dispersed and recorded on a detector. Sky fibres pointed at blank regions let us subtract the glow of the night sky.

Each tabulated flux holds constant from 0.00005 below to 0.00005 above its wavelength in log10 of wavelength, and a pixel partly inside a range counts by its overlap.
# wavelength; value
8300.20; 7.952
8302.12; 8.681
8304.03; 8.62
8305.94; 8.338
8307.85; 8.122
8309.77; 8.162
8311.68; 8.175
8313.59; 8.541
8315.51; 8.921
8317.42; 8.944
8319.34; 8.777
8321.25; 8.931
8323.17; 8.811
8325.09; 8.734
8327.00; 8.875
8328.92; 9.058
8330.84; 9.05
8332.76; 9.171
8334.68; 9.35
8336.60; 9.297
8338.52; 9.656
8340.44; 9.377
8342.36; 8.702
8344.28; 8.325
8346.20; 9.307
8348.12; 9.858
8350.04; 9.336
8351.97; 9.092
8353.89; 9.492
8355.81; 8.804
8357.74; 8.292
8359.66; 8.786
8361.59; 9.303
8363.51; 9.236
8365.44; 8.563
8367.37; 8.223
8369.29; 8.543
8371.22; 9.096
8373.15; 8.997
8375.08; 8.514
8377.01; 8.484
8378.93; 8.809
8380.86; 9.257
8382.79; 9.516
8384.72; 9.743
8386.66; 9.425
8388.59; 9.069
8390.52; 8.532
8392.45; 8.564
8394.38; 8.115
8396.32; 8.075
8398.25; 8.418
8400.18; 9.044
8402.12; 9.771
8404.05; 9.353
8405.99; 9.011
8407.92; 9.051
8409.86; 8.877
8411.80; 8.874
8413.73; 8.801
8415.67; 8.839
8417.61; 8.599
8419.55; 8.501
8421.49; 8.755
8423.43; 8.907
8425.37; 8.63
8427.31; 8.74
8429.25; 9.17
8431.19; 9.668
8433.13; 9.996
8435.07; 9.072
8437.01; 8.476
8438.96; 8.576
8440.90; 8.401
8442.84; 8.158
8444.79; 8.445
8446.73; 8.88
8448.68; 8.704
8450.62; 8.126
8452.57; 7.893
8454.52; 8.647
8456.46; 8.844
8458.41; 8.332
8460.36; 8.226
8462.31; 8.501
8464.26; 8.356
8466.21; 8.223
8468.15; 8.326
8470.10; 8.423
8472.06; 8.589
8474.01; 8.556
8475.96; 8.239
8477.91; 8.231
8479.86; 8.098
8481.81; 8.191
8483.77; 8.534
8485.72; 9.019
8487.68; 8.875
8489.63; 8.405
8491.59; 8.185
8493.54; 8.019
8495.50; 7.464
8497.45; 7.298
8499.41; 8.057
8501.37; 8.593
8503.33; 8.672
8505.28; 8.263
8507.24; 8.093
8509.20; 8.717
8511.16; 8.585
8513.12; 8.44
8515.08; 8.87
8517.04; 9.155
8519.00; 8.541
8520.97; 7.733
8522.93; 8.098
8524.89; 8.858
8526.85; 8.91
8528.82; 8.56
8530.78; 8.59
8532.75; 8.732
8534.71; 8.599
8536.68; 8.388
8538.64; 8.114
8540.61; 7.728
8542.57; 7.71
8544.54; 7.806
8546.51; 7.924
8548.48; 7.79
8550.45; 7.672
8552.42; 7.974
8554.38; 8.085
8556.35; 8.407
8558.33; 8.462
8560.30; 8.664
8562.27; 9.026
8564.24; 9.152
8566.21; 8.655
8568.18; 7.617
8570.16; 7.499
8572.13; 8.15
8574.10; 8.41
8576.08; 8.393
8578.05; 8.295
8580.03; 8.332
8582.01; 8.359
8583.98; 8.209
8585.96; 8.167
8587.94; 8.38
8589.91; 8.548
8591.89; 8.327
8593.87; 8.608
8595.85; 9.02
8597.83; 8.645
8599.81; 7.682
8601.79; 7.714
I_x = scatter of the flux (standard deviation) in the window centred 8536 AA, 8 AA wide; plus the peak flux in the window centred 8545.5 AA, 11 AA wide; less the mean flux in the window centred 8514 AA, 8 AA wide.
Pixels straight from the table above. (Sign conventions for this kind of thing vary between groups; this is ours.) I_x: -0.6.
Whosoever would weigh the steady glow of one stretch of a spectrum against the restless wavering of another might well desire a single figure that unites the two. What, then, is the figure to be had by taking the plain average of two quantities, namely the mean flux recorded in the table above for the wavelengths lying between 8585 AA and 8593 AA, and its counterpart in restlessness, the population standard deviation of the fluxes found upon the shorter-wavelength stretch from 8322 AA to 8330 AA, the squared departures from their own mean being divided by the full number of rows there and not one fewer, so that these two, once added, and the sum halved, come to 4.2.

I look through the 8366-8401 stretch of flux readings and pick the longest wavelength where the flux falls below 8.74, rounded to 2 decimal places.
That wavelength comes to 8398.25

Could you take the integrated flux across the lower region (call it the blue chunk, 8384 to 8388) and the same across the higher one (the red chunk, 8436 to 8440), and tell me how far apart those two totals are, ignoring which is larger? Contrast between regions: 4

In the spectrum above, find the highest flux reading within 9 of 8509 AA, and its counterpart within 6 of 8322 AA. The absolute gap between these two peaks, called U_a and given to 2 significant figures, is 0.21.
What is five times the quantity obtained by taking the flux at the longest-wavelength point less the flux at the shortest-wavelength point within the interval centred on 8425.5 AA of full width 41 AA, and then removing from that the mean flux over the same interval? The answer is -47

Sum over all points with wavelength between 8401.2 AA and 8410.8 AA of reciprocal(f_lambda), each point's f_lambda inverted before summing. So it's 0.543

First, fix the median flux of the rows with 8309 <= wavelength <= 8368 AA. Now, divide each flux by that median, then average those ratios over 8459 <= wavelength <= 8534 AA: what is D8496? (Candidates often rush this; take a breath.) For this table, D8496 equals 0.94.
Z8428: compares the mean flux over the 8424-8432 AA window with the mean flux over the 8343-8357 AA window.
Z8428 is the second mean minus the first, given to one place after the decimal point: 0.1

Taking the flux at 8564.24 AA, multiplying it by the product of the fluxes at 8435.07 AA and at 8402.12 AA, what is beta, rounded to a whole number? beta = 811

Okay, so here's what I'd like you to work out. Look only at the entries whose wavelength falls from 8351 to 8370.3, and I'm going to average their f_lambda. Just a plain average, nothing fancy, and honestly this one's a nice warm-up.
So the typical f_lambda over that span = 8.83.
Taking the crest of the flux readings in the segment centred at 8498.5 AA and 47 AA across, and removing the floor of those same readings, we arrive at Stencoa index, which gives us 1.9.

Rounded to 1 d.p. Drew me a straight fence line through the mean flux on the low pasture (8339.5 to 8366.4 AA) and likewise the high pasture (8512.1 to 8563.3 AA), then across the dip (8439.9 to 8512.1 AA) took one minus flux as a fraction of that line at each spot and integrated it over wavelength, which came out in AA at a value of 1.8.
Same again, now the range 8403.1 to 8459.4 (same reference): -0.2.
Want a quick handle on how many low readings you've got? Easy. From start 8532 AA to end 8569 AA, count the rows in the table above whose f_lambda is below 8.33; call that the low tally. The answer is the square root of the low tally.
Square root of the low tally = 3.2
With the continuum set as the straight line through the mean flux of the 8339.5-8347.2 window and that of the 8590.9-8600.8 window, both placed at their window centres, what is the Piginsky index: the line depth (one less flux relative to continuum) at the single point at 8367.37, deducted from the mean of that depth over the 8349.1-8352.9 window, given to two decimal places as -0.11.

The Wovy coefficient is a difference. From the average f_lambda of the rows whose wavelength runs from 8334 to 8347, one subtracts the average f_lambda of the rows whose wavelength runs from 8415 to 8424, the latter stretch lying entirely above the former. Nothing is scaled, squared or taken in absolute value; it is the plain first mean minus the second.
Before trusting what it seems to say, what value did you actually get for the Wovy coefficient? 0.4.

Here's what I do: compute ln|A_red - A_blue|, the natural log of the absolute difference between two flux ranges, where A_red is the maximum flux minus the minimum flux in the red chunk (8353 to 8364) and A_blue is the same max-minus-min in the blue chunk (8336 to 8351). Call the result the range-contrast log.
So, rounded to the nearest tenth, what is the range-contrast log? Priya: -1.1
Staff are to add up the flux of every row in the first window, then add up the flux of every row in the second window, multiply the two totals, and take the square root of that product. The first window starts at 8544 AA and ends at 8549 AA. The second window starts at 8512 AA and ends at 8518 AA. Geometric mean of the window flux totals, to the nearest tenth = 24.9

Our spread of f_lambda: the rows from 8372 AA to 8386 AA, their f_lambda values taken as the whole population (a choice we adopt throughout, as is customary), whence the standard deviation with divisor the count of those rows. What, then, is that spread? 0.449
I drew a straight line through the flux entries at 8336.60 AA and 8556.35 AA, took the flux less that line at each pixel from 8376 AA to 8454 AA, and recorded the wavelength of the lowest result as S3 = 8396.32 AA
